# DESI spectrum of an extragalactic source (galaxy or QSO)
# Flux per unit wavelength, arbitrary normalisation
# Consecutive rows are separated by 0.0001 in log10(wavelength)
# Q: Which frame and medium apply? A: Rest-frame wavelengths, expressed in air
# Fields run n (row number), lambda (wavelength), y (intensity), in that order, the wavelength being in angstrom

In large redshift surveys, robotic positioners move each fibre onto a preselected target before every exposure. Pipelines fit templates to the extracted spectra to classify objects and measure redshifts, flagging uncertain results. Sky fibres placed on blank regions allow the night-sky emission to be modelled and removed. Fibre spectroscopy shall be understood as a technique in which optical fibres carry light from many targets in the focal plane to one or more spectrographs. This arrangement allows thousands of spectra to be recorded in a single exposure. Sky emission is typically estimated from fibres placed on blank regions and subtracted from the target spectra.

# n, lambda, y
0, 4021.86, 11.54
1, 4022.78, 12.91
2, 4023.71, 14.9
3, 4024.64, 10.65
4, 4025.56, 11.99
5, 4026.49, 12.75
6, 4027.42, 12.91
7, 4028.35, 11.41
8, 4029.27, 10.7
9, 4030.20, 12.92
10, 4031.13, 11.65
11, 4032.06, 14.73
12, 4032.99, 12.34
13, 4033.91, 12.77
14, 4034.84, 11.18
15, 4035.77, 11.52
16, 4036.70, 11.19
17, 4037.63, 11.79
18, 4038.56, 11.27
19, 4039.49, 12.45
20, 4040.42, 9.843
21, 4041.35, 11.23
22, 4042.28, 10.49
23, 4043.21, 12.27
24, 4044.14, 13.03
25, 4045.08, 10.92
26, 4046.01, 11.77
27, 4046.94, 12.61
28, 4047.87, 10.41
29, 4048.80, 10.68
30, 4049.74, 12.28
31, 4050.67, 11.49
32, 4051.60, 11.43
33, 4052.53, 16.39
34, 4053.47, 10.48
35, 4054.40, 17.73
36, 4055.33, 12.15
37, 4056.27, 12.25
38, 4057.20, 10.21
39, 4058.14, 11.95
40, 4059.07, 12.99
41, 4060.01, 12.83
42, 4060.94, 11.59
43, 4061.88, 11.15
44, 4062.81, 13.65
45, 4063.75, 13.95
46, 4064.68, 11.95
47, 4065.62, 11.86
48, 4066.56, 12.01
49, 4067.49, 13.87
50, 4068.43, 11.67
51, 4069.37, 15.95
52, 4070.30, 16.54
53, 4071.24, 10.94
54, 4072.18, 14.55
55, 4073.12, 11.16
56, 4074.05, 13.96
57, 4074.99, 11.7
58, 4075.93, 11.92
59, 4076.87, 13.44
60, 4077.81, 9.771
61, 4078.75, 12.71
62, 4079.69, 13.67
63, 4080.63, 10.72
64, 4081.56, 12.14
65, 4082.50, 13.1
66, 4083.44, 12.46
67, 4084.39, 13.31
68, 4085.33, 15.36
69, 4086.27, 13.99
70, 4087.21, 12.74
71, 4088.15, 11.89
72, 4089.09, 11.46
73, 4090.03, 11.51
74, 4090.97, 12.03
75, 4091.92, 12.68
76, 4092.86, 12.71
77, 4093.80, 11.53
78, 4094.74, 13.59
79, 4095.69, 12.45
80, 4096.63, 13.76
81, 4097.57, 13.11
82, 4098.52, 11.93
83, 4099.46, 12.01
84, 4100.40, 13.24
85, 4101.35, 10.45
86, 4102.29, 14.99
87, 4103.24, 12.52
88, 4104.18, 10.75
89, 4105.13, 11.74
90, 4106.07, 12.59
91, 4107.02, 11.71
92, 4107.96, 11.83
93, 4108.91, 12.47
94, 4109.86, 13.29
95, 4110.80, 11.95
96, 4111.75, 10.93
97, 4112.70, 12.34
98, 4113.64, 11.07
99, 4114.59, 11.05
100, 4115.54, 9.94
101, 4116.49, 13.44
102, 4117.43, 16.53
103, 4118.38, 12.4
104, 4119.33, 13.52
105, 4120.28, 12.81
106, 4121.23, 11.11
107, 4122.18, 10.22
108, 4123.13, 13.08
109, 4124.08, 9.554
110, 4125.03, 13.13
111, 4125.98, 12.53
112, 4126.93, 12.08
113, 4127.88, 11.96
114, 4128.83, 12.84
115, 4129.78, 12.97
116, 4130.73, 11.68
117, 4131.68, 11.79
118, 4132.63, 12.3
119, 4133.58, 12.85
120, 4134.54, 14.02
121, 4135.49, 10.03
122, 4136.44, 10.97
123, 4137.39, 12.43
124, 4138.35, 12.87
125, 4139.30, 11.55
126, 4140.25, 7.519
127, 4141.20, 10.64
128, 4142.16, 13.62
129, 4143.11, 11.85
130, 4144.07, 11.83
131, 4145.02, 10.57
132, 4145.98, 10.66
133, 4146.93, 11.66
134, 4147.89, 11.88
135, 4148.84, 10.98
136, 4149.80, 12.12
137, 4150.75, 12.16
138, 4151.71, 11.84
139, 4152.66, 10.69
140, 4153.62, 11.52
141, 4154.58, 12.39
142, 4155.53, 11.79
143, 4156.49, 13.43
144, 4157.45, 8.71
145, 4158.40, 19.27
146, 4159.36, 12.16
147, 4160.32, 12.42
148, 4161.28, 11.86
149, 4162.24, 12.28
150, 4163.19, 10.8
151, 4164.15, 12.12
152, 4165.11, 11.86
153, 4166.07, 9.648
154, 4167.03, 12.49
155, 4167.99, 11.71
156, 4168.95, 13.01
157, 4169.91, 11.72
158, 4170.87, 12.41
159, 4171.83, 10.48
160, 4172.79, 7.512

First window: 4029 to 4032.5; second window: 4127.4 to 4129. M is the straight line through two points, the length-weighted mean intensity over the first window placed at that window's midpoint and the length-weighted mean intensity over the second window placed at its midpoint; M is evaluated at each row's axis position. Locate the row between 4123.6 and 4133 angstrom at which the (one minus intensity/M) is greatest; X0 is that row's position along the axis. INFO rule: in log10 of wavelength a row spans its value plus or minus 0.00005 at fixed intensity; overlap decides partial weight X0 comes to 4124.08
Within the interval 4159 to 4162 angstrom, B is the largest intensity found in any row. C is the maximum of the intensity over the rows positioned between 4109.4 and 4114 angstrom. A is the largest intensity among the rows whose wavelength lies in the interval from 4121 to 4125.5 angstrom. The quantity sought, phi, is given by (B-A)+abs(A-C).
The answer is -1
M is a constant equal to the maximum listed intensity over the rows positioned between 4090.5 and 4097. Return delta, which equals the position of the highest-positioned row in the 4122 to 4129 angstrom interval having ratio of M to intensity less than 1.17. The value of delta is 4128.83 angstrom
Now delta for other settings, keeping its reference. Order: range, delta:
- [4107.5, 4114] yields 4112.70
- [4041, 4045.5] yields 4044.14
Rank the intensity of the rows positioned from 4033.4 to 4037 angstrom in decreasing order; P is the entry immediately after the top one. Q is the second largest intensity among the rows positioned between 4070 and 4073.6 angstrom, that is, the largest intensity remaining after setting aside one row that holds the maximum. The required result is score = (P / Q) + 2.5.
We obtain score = 3.29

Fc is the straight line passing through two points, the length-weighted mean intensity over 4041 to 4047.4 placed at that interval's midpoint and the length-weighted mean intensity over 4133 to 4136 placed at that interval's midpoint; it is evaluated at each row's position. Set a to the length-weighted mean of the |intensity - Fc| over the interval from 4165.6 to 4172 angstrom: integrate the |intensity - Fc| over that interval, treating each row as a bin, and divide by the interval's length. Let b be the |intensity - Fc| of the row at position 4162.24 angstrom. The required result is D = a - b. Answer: 0.8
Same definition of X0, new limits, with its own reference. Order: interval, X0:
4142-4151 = 4145.02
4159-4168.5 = 4166.07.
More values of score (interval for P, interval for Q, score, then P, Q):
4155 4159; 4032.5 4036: 3.59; 13.43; 12.34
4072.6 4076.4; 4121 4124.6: 3.57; 11.92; 11.11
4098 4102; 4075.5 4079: 3.44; 12.01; 12.71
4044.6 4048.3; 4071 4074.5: 3.34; 11.77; 13.96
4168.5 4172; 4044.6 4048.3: 3.55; 12.41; 11.77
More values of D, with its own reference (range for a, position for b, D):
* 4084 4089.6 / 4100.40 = 0.2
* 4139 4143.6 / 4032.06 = -1.2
